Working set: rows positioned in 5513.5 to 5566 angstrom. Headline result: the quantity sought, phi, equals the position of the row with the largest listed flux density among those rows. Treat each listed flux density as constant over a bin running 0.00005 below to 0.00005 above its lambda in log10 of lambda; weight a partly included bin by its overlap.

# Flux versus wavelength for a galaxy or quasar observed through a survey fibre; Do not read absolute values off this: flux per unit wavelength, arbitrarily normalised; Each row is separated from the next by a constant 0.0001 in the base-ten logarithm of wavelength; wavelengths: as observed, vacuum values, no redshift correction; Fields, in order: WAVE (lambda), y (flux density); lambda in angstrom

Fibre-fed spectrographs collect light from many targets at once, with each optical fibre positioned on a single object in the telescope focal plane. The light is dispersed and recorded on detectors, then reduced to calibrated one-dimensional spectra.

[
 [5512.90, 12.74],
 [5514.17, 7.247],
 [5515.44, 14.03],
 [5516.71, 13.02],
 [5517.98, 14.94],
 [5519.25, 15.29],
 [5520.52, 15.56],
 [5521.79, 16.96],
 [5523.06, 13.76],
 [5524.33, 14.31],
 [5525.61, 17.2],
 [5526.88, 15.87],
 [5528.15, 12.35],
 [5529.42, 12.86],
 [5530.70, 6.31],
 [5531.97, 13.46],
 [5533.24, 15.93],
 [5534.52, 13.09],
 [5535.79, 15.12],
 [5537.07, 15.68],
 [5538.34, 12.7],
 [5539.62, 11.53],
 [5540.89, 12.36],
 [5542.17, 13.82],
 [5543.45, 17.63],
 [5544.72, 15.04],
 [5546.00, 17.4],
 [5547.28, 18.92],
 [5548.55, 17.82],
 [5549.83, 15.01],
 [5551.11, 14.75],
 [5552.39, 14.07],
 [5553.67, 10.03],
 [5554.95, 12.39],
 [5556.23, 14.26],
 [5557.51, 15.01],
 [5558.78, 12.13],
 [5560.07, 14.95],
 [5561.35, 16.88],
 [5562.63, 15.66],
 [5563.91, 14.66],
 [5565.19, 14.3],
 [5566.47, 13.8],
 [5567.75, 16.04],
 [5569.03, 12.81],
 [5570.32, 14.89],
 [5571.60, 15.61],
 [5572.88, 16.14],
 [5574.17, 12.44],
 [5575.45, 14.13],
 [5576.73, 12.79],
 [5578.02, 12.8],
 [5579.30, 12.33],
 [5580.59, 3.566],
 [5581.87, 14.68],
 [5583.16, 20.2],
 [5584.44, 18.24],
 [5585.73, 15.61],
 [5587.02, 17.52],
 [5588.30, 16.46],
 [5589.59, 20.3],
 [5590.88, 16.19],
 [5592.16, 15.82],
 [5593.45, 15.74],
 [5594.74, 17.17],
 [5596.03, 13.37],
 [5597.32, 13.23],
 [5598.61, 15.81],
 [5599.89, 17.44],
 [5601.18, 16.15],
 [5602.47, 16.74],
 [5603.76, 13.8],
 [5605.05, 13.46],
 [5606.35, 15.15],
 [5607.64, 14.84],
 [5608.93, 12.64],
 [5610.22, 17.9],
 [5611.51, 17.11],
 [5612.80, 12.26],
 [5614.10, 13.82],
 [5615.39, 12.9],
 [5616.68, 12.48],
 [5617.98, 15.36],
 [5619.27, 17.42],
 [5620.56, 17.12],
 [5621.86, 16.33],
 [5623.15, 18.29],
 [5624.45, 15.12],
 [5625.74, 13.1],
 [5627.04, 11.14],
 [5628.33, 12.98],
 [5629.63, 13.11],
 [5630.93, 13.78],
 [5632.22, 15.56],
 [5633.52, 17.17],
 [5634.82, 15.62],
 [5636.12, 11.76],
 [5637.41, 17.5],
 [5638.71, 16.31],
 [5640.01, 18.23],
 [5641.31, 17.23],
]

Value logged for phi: 5547.28 angstrom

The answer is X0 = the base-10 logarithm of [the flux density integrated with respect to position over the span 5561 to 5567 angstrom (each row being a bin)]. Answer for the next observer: 1.95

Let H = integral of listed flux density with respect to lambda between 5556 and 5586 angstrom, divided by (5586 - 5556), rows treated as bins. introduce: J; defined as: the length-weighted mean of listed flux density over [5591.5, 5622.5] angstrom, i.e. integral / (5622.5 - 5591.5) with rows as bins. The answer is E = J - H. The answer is 0.9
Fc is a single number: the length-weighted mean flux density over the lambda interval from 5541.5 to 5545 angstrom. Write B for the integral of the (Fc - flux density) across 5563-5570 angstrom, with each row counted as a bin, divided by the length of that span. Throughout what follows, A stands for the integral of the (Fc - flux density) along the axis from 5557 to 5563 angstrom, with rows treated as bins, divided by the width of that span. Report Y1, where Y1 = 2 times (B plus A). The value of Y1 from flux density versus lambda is 3.5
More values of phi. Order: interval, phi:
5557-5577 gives 5561.35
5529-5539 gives 5533.24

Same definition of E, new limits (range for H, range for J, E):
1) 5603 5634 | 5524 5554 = -0.3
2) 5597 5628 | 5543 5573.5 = 0.0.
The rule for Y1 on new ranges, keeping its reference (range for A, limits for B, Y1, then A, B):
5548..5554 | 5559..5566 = 2.9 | 1.01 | 0.4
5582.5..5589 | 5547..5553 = -5.1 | -2.11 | -0.4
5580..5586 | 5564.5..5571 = 4.3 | 1.03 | 1.1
